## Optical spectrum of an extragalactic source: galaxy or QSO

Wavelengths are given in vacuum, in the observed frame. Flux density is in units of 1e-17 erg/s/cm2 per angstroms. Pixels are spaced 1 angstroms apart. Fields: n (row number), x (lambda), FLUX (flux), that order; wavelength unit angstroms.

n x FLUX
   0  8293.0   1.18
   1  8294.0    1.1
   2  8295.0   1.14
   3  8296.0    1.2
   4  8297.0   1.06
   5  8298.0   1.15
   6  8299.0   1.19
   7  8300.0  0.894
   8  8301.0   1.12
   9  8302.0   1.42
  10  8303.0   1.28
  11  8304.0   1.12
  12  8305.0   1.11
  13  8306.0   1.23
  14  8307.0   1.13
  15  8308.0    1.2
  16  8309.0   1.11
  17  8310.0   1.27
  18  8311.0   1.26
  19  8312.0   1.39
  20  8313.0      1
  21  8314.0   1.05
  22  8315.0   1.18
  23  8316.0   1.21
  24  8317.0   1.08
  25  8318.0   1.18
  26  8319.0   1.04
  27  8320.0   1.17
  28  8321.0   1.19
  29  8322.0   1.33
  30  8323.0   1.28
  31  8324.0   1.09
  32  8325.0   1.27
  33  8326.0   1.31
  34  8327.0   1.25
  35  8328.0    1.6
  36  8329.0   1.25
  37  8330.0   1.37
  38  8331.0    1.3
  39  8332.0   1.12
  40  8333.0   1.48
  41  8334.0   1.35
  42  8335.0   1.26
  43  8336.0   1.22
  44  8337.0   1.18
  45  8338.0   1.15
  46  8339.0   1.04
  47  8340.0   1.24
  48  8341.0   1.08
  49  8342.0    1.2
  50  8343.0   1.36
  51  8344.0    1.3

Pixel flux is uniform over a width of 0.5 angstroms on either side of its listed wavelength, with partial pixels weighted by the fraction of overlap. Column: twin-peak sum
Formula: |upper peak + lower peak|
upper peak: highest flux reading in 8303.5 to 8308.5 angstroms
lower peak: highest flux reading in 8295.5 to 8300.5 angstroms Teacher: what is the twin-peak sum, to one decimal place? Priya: 2.4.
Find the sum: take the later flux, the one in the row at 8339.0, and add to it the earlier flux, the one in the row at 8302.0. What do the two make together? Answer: 2.46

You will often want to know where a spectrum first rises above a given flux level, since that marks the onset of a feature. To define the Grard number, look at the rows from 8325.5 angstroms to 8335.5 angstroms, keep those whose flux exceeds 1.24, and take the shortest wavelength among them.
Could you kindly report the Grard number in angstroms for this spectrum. 8326.0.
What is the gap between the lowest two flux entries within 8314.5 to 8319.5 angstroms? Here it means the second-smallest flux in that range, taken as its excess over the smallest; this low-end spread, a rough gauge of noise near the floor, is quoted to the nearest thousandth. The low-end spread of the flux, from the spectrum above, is 0.040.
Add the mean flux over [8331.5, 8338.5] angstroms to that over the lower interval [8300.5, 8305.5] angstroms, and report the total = 2.46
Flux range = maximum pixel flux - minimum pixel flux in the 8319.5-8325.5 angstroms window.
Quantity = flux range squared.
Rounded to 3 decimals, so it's 0.058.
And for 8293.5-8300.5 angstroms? 0.094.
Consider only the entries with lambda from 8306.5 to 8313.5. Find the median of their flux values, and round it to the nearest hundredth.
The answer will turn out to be 1.20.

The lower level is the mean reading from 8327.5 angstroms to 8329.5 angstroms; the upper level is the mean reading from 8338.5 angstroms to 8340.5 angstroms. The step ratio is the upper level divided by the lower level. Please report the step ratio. 0.80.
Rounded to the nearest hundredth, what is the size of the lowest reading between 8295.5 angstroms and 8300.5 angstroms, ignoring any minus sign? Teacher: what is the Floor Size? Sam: 0.89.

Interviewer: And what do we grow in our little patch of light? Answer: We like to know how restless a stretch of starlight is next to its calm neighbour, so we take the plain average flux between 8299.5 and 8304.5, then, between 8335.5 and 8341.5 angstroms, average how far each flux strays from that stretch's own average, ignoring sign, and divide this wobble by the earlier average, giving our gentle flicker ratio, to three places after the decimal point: 0.053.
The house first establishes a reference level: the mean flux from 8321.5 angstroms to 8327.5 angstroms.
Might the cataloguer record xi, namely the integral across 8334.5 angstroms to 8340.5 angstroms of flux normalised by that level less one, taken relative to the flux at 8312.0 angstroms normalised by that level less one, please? -3.3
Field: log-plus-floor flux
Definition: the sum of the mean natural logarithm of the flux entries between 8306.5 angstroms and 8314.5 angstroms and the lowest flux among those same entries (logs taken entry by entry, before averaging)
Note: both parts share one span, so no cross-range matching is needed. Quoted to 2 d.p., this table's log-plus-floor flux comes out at 1.16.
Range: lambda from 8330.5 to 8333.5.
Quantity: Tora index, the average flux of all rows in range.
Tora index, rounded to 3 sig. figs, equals 1.30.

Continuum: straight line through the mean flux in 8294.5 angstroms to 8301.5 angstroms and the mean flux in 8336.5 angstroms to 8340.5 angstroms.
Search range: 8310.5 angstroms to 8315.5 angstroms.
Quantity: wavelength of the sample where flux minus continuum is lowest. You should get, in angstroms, 8313.0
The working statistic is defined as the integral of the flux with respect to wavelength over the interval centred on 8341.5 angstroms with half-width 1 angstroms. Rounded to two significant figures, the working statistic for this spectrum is 2.3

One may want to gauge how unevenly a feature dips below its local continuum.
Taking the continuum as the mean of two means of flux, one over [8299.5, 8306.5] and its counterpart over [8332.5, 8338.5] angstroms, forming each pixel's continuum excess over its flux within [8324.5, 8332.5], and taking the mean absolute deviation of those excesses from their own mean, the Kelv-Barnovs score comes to 0.088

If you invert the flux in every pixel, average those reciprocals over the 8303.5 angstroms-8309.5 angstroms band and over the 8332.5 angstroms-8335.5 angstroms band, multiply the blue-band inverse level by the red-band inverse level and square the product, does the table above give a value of 0.41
